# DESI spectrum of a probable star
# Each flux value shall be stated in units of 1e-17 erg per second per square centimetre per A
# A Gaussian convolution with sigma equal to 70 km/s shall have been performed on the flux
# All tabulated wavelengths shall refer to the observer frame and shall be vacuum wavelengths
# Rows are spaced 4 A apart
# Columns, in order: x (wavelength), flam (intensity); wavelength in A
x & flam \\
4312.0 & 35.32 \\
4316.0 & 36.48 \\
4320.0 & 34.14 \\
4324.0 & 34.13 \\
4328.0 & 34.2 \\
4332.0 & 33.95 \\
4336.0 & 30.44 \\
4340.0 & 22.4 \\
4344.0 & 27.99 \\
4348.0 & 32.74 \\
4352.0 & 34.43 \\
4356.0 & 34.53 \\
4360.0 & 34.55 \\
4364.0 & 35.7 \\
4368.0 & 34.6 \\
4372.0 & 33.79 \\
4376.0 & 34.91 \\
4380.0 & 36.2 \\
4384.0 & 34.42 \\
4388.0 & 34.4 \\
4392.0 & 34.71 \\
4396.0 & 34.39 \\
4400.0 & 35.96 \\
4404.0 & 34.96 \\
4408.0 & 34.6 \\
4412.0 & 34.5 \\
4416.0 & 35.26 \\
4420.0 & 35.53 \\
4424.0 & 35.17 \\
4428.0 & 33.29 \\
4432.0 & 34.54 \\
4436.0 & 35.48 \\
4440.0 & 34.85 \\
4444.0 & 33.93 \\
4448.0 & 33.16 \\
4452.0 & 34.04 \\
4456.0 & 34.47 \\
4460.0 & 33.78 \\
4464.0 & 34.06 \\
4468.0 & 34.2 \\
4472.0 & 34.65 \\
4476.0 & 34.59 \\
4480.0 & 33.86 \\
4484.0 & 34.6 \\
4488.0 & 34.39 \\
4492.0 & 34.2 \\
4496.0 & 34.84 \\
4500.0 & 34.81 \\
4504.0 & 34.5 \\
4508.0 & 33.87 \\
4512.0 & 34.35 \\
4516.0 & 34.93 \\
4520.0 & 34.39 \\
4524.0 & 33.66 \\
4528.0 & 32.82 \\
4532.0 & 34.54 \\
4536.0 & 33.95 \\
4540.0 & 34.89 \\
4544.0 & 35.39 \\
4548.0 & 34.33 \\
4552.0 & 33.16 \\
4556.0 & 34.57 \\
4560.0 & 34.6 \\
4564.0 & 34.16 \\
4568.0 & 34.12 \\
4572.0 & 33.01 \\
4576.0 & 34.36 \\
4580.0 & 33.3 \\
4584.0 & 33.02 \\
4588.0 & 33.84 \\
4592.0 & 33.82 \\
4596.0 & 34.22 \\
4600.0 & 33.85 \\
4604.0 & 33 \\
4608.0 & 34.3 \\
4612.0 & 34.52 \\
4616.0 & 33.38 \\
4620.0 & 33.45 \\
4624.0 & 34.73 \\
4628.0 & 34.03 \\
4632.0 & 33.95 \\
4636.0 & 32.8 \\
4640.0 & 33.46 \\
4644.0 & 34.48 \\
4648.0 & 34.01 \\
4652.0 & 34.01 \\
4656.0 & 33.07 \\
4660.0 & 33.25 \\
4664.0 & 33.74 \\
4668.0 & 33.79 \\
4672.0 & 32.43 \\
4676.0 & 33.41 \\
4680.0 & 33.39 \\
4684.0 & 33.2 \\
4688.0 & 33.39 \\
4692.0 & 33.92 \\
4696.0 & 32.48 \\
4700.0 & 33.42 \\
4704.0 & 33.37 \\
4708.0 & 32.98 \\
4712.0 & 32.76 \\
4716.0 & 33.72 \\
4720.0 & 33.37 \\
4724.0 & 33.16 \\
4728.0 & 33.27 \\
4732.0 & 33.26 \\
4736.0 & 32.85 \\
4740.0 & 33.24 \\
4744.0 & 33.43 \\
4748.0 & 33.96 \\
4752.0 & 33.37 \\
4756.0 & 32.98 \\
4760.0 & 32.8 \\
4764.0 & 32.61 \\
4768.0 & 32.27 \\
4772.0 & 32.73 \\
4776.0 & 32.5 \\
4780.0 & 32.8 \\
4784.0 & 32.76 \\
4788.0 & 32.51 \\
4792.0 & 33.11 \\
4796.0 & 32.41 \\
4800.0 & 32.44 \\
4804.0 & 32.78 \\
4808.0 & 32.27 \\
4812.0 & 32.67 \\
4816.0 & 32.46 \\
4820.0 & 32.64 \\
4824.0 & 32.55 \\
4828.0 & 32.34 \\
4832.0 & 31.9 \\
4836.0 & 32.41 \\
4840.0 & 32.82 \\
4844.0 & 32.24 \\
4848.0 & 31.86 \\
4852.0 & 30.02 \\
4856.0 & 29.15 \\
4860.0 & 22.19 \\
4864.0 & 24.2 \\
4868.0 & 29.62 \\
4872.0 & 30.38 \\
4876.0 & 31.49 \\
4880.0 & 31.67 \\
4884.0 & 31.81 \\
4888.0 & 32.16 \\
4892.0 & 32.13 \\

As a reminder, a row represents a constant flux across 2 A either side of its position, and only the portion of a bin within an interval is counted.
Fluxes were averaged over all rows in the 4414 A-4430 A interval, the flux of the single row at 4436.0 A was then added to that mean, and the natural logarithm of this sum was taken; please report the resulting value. 4.25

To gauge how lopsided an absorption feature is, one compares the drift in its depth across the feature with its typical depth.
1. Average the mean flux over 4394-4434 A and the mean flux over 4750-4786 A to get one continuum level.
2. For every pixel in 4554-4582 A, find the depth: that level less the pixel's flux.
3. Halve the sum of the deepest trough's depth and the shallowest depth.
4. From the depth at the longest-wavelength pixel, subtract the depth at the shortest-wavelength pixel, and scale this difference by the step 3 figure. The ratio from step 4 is -79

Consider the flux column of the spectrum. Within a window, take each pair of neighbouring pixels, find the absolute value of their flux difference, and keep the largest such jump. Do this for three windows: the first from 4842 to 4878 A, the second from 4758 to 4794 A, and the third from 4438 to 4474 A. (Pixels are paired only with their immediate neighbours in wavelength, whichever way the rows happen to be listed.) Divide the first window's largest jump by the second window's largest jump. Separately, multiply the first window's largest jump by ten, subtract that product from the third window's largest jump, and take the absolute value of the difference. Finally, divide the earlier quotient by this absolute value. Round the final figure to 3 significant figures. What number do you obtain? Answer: 0.169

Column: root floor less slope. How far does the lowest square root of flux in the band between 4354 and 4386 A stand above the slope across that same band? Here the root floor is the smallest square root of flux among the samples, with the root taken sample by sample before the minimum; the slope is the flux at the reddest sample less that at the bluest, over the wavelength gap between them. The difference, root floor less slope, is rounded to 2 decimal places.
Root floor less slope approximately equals 5.82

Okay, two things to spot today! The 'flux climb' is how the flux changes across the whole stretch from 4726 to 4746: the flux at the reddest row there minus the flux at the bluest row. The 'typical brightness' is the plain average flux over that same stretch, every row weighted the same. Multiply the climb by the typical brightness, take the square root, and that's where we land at 2.3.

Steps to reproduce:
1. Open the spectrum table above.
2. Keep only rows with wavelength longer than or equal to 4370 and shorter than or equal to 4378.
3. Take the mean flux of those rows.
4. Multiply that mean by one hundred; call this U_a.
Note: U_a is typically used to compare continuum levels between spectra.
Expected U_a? 3435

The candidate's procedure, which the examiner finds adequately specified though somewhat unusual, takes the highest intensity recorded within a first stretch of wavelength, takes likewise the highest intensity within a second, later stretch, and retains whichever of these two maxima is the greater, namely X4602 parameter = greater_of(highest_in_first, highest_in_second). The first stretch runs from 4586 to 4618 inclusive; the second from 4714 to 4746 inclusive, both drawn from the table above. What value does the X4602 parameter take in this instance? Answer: 34.5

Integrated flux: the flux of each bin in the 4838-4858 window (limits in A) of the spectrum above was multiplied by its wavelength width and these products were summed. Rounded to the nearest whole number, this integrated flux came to 624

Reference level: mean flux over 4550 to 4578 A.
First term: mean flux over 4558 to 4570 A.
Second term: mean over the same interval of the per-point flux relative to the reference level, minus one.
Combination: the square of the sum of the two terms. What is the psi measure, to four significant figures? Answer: 1177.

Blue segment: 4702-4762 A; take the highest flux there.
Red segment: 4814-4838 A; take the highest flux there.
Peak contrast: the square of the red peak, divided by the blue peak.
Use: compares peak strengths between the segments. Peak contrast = 31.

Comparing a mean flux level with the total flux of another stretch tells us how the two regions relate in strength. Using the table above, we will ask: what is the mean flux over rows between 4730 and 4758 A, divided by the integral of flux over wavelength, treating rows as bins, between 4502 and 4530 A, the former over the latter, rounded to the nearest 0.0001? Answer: 0.0349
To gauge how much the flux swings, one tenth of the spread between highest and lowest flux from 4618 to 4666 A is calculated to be 0.19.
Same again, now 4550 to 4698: 0.23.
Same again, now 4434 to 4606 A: 0.27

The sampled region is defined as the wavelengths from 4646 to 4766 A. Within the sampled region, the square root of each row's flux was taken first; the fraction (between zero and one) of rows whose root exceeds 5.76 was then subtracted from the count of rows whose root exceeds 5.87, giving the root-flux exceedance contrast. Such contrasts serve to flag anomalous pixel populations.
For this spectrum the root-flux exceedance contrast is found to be -1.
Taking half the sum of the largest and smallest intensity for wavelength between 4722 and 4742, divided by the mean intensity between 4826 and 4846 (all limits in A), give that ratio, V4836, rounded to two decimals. 1.02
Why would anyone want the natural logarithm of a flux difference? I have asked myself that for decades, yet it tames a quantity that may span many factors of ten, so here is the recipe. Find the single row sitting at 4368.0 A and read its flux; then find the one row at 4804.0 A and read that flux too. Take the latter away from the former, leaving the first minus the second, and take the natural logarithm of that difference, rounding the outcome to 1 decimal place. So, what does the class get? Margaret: 0.6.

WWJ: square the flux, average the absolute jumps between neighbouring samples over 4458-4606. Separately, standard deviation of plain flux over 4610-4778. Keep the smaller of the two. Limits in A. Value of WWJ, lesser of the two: 0.57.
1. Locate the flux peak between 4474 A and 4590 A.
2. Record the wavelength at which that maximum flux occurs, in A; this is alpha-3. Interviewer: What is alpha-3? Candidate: 4544.0 A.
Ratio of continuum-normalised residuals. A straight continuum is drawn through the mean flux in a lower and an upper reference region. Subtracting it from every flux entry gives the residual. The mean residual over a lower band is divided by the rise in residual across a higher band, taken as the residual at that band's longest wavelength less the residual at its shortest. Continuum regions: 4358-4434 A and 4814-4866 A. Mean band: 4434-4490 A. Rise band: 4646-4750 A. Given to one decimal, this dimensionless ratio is 0.1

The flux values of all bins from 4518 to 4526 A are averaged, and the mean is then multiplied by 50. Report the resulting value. 1701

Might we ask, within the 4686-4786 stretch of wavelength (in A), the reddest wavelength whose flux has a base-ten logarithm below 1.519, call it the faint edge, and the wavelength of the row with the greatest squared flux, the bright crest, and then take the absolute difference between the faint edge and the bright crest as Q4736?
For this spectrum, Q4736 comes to 36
